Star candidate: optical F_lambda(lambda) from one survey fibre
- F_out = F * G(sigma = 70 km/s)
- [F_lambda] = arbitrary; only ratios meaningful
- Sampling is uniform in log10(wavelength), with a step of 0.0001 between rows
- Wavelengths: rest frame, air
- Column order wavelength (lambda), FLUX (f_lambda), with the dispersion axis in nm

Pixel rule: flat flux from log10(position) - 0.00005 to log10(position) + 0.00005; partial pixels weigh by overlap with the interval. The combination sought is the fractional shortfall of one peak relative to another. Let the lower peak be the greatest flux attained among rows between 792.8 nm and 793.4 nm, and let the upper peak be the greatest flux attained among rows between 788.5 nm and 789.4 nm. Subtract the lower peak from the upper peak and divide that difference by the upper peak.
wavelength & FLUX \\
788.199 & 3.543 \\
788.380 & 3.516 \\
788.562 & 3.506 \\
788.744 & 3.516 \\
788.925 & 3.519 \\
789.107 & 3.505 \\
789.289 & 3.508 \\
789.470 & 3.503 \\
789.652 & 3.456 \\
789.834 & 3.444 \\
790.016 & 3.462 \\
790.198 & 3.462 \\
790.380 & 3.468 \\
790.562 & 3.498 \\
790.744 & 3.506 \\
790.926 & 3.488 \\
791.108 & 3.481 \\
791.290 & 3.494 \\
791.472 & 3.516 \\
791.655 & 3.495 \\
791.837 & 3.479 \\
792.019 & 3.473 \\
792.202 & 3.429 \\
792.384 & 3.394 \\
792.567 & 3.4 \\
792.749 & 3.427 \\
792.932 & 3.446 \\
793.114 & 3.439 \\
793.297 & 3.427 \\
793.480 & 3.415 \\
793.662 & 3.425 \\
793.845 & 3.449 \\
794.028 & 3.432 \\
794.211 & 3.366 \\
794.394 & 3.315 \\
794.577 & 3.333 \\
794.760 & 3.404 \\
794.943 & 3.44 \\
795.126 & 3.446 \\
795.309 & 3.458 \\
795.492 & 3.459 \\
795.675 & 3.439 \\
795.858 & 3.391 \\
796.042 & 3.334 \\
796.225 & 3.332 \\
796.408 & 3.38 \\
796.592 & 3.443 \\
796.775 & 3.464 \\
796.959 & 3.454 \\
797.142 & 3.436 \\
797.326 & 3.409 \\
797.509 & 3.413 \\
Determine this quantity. 0.021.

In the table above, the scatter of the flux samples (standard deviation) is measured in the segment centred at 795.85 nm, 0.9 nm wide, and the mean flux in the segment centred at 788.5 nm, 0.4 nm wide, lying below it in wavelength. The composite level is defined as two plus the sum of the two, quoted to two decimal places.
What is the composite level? 5.56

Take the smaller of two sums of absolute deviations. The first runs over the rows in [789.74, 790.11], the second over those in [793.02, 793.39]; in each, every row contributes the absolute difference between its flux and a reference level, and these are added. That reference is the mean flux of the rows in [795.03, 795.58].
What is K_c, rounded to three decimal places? 0.018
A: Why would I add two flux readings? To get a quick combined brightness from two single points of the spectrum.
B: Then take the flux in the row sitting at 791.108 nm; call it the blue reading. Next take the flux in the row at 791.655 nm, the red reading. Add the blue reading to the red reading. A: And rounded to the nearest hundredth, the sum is 6.98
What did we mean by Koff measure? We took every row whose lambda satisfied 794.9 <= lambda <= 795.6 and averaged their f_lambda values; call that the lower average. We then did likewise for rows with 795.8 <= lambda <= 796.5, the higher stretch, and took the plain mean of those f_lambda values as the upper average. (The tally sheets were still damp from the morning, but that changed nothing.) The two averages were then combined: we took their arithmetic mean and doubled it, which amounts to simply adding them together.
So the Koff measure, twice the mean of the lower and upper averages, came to 6.81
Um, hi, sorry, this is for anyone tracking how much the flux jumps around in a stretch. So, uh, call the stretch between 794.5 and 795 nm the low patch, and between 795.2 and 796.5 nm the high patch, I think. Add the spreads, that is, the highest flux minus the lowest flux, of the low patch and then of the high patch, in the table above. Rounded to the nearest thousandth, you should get 0.234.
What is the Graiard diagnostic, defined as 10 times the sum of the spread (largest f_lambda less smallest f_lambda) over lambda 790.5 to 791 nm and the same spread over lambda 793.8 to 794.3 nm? 1.01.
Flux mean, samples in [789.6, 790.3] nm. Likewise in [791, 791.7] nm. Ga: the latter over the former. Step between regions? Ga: 1.012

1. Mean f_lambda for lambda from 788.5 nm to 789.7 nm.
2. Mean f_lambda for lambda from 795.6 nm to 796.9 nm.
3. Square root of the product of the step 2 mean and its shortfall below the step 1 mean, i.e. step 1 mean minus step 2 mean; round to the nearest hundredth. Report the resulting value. 0.60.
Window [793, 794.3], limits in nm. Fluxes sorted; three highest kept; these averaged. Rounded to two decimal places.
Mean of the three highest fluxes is 3.44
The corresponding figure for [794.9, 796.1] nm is 3.45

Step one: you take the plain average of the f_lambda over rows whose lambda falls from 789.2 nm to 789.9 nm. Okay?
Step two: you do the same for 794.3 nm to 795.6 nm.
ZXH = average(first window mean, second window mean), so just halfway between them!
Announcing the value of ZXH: 3.44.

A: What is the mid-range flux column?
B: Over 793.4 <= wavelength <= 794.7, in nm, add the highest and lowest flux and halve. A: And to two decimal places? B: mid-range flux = 3.38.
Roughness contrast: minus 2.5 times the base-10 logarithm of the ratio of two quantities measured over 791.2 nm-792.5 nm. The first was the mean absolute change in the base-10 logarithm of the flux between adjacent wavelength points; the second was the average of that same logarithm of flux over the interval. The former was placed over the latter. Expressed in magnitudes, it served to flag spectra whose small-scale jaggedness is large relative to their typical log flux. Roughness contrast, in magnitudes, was 5.6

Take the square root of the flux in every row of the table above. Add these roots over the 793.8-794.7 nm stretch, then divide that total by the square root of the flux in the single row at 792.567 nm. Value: 4.98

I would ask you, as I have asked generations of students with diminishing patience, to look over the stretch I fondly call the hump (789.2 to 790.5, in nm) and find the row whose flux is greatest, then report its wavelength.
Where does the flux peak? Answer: 789.289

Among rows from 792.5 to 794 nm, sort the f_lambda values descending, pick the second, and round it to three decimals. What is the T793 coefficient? 3.446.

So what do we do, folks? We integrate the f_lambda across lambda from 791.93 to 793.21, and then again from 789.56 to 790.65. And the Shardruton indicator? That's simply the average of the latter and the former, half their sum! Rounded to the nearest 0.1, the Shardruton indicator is 4.1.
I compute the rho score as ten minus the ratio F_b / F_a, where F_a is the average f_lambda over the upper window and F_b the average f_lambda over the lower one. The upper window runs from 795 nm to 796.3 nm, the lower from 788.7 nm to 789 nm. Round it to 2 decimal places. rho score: 8.97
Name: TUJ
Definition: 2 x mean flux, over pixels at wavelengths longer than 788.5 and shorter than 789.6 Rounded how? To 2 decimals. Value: 7.02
